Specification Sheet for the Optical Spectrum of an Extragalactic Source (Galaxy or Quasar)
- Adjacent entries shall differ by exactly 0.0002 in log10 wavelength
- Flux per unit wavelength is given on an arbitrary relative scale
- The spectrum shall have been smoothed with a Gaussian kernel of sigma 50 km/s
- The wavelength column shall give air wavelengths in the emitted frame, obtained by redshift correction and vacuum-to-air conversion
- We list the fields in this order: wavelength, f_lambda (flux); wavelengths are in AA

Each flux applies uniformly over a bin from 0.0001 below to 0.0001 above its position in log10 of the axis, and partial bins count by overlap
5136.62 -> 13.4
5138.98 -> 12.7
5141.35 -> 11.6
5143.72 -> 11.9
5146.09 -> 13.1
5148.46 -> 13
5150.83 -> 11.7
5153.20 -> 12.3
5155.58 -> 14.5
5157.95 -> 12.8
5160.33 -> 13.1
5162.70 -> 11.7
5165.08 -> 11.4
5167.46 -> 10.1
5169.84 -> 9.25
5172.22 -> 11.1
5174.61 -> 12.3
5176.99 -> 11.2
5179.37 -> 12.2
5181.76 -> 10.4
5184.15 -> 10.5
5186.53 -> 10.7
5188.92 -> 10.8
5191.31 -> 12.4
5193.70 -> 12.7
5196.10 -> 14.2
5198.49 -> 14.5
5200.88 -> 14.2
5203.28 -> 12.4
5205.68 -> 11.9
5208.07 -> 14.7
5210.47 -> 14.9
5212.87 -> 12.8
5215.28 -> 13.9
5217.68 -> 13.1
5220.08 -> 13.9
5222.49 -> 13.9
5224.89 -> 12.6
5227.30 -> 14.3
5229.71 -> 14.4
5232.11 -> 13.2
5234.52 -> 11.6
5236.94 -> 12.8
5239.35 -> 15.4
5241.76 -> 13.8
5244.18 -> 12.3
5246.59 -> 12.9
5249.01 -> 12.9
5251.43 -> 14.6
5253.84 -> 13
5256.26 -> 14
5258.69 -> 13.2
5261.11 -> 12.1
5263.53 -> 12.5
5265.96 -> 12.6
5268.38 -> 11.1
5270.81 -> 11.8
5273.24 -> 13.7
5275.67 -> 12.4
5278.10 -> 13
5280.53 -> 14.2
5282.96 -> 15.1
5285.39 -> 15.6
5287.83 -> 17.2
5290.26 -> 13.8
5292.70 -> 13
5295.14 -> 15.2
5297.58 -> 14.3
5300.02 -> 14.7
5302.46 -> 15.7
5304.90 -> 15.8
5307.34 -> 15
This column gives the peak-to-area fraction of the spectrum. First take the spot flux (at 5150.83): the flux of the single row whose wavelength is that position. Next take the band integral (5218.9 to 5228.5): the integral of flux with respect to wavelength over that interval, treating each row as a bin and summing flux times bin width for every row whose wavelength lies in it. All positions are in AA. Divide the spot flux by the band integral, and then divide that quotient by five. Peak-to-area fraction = 0.0178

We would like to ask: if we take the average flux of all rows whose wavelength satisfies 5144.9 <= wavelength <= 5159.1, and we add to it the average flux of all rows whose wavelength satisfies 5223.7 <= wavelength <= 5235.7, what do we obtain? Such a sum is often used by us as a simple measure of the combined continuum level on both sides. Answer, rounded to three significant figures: 26.1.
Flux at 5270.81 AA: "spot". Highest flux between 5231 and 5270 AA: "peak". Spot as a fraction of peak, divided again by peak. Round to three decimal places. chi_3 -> 0.050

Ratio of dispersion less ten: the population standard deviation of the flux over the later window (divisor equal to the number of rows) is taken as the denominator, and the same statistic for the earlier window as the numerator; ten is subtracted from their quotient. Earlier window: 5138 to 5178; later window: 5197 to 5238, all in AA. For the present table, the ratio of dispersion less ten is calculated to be -8.78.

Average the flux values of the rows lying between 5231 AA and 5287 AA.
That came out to 13.2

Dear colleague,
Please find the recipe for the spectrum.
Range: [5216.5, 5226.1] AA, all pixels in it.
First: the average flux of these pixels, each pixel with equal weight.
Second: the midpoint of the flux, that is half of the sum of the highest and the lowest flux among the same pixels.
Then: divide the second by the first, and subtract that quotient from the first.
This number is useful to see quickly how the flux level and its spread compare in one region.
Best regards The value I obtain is 12.4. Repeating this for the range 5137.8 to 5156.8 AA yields 11.6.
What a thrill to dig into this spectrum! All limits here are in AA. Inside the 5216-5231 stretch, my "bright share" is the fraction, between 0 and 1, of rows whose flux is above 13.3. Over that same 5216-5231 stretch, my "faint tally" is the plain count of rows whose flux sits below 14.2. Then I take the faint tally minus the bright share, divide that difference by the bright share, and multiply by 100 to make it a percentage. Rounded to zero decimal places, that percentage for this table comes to 500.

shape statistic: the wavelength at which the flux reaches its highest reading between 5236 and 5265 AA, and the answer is 5239.35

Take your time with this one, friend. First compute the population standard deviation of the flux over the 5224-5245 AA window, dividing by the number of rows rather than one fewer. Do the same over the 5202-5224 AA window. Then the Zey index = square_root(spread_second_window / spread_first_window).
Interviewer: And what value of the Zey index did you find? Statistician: 0.92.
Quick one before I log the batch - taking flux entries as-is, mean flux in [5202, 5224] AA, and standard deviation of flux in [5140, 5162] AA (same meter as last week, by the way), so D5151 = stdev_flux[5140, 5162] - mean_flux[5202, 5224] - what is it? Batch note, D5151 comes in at -12.6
